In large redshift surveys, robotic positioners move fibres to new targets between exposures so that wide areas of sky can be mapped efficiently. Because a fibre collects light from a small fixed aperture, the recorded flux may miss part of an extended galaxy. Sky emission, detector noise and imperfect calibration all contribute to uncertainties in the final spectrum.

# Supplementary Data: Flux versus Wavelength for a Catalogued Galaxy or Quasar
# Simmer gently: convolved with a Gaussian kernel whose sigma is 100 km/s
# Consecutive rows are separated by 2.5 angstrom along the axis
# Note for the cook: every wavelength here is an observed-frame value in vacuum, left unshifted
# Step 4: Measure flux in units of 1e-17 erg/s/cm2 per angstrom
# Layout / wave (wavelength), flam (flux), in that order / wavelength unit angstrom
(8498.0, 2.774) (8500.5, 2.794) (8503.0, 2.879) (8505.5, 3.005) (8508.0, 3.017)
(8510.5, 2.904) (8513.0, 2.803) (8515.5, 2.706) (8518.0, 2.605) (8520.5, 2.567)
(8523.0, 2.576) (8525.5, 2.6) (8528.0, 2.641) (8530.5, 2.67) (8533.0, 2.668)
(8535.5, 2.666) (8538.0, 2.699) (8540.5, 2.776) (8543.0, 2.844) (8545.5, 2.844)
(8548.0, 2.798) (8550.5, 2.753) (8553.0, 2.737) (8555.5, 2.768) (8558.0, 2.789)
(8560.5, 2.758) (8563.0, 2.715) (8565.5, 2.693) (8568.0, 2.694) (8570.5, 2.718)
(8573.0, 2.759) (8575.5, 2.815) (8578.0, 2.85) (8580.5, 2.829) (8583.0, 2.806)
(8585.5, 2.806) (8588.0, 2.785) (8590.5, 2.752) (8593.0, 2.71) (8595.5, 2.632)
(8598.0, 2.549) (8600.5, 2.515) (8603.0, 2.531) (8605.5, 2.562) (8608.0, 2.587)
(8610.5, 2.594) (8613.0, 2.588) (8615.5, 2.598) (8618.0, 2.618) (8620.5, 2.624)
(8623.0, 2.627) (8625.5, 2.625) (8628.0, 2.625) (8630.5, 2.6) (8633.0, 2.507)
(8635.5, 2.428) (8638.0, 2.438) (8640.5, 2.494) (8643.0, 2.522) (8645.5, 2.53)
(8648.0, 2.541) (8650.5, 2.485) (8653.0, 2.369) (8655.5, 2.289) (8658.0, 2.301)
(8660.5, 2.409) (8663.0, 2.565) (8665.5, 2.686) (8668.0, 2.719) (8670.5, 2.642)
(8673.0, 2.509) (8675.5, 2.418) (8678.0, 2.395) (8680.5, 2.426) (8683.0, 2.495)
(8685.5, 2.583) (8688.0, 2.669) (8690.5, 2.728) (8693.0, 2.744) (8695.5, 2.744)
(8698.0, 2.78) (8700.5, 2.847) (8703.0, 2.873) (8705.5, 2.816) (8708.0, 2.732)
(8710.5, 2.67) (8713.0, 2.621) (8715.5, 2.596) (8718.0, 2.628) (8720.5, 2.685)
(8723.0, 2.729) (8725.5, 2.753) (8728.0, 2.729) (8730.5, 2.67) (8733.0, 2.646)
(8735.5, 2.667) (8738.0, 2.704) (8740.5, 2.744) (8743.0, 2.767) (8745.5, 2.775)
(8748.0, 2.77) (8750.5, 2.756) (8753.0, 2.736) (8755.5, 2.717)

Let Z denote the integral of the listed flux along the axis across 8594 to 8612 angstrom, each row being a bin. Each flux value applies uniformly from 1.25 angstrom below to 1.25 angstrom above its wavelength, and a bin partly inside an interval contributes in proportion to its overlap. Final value 46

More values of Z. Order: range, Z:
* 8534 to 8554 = 55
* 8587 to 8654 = 172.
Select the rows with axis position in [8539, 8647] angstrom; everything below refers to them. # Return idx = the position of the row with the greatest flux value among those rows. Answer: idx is 8578.0 angstrom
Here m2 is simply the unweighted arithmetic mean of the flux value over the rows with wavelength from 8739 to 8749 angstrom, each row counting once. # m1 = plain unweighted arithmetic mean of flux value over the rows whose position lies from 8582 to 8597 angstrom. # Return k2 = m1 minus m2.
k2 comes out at -0.02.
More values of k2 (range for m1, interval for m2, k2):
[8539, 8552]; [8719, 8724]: 0.10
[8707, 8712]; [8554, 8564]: -0.06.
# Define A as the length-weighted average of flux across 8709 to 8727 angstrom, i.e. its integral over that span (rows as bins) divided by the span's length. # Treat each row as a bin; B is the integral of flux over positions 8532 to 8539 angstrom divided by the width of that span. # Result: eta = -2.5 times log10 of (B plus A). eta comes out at -1.82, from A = 2.67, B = 2.68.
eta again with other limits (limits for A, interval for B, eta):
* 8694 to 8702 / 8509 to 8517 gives -1.87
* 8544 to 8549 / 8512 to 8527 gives -1.84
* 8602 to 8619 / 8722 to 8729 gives -1.81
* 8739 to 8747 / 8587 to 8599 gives -1.84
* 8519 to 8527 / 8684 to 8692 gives -1.80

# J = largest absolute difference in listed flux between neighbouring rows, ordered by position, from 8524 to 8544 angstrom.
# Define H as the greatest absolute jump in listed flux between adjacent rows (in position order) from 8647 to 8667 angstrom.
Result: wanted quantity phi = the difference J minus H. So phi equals -0.079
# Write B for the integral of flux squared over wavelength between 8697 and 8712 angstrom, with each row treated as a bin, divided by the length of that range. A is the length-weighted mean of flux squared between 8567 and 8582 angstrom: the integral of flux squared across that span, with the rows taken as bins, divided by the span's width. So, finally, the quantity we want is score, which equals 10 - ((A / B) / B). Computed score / 9.871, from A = 7.7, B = 7.75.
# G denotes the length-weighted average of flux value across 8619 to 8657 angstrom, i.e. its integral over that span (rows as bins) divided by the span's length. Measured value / 2.51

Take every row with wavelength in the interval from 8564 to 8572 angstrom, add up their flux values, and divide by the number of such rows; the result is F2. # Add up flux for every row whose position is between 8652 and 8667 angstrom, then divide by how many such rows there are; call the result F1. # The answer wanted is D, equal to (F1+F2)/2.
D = 2.569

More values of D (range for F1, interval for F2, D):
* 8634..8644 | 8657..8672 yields 2.512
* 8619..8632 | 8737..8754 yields 2.685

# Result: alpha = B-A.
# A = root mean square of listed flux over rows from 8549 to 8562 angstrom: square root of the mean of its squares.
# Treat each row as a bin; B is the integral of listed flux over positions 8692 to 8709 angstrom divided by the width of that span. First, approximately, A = 2.76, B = 2.79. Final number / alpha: 0.03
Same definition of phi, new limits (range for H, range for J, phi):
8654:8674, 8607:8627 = -0.136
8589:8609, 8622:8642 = 0.010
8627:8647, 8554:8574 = -0.050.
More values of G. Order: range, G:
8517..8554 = 2.70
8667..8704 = 2.64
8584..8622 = 2.63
